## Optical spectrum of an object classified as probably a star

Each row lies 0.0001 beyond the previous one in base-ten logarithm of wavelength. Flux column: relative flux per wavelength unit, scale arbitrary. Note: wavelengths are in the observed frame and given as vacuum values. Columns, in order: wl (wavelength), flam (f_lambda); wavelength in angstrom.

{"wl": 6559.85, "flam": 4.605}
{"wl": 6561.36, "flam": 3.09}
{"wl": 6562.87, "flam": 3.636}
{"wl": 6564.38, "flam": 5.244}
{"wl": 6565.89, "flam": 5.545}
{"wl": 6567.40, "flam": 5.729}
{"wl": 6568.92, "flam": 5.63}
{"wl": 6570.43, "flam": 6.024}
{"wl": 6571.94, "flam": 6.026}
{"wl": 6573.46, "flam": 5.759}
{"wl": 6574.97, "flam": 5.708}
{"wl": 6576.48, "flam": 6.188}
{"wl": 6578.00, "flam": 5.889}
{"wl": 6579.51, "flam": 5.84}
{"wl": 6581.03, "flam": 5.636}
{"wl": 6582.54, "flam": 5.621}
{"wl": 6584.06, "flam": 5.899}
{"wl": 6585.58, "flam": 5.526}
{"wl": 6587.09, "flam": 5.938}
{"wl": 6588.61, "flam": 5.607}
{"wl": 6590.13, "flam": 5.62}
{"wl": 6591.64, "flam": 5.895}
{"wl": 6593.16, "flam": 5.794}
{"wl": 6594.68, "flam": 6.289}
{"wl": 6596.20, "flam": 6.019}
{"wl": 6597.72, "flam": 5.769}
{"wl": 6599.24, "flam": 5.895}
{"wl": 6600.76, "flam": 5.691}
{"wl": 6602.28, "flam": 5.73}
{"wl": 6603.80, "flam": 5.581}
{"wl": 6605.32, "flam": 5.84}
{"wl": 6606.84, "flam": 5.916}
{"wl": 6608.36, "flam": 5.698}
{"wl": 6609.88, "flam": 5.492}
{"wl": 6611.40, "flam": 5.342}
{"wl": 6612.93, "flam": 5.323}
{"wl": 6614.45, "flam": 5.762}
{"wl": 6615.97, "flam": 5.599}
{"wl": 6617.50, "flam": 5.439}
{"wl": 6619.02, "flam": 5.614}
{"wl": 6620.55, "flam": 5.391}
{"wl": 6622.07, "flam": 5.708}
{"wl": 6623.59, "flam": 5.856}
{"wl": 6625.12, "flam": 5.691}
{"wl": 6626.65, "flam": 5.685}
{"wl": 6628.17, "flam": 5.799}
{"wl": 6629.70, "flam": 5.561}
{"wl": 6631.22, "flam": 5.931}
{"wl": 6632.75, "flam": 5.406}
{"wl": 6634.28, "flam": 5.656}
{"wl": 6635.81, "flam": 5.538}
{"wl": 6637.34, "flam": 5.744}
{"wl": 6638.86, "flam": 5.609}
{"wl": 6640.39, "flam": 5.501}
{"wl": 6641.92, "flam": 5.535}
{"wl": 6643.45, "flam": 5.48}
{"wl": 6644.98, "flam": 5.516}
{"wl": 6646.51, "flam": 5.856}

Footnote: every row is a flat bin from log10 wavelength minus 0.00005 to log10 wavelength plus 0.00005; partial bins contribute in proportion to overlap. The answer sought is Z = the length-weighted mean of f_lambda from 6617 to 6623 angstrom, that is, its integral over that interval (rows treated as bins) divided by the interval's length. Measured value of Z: 5.56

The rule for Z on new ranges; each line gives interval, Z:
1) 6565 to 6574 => 5.77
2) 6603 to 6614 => 5.61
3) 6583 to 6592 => 5.74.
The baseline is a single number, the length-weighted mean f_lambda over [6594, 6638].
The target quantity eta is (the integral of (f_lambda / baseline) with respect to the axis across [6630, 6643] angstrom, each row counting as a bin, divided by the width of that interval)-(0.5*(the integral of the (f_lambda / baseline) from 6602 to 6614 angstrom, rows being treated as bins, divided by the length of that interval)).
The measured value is 0.493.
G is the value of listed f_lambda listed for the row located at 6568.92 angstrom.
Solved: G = 5.63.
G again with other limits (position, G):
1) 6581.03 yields 5.636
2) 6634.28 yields 5.656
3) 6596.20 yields 6.019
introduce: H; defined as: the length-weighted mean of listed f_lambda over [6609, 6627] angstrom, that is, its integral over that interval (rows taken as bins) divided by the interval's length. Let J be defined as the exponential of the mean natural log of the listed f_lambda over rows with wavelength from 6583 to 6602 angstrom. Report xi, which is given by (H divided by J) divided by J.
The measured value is 0.164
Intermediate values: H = 5.57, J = 5.83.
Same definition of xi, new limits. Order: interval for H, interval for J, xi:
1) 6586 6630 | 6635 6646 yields 0.185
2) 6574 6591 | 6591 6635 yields 0.178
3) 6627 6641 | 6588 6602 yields 0.166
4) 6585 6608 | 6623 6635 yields 0.179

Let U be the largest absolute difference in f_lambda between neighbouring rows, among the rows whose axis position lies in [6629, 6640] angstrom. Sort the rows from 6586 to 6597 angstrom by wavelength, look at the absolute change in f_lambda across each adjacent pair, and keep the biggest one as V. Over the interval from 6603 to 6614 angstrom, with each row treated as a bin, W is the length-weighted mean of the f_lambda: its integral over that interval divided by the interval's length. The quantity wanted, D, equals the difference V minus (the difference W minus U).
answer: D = -4.59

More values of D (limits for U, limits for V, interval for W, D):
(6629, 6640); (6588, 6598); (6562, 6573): -4.37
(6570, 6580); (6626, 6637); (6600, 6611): -4.69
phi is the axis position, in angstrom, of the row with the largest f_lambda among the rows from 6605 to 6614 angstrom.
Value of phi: 6606.84 angstrom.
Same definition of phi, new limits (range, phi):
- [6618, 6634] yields 6631.22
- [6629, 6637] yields 6631.22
